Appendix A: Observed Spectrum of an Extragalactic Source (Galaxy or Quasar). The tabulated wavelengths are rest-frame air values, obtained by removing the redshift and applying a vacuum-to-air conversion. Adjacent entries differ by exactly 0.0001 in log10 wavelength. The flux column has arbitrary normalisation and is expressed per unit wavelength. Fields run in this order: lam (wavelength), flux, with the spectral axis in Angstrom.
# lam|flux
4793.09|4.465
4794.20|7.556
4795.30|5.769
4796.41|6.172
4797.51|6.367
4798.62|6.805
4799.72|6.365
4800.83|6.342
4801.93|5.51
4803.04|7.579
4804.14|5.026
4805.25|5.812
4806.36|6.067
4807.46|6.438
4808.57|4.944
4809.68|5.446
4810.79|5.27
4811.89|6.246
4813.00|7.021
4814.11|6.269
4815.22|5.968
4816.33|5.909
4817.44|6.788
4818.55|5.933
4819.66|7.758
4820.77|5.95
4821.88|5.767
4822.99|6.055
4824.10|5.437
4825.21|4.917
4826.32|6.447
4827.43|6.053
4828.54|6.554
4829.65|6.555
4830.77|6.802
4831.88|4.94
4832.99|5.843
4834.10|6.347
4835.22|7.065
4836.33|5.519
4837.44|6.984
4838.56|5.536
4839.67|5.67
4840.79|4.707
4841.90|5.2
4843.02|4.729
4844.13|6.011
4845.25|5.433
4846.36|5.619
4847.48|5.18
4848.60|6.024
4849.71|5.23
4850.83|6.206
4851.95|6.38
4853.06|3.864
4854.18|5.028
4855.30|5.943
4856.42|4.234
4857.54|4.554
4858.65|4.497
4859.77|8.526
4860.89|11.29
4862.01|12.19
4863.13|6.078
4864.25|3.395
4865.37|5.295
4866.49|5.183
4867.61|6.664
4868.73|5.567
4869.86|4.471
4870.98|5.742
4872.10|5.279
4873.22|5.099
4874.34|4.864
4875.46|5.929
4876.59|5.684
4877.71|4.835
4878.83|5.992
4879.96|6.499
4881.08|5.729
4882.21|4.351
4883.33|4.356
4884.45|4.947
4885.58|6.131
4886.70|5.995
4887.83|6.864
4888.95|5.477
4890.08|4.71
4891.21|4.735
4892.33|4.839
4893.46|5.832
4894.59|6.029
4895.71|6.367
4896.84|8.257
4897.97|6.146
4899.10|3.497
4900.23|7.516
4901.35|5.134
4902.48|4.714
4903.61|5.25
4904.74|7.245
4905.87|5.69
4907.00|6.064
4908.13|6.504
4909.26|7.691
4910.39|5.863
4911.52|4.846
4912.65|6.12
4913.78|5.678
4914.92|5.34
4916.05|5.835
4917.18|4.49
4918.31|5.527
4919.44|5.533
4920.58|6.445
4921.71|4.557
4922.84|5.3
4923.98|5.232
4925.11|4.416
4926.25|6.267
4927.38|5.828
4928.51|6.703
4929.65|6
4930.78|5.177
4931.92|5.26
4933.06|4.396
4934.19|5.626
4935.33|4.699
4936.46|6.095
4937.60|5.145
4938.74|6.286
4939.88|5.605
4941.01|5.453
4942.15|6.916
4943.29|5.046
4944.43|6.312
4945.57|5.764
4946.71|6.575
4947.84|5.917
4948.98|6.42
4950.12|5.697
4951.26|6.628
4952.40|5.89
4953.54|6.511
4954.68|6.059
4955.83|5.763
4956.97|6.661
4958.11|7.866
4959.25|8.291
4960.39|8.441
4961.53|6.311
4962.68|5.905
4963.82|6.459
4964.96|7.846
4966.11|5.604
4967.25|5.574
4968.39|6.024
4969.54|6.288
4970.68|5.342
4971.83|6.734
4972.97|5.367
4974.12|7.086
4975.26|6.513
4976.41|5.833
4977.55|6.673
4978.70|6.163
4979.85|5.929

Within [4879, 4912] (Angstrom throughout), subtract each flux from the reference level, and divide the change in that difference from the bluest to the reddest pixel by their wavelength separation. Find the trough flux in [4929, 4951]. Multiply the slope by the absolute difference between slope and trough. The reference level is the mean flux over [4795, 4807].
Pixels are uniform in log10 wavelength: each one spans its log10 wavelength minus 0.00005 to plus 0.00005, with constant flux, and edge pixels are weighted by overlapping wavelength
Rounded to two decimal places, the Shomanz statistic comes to 0.23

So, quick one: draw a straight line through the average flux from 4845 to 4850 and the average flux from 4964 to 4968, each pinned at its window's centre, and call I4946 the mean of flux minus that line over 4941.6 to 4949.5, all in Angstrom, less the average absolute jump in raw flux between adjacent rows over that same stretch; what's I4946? -1.0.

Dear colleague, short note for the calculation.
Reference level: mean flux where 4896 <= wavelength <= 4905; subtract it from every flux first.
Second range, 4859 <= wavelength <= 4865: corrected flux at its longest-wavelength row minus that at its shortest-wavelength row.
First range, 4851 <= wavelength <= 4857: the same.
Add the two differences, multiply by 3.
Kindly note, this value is -22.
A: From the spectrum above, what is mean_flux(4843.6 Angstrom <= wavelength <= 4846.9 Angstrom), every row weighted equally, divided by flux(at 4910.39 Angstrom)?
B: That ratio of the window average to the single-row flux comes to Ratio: 0.97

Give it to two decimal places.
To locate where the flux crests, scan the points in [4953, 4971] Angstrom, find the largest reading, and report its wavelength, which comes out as 4960.39 Angstrom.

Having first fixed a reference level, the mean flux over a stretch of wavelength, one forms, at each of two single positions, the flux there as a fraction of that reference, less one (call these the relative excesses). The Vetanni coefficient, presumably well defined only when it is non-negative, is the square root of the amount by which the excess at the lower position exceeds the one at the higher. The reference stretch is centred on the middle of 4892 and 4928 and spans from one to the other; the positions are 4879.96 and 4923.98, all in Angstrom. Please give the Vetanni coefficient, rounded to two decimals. 0.47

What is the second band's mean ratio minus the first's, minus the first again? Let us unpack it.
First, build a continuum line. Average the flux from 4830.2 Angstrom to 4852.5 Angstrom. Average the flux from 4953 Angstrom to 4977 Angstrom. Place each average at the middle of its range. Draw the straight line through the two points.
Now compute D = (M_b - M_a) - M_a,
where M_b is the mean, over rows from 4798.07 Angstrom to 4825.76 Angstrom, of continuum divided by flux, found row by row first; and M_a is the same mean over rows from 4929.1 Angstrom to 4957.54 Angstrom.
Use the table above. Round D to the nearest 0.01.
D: -1.27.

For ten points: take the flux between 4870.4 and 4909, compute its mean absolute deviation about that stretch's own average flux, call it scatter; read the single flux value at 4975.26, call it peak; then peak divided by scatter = 8.7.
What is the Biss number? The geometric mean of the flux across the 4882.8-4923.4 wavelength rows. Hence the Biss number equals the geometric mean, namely 5.6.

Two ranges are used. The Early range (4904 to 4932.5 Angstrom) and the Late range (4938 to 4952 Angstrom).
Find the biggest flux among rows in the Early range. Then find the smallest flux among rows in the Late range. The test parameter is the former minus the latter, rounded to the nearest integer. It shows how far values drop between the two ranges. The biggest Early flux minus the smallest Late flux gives 3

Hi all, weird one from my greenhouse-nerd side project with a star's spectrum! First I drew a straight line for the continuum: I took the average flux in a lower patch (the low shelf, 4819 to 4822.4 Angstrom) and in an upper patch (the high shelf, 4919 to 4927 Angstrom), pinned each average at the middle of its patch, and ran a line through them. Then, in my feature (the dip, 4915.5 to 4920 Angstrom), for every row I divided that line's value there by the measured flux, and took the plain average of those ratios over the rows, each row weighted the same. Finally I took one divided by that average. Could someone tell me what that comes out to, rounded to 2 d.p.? 0.97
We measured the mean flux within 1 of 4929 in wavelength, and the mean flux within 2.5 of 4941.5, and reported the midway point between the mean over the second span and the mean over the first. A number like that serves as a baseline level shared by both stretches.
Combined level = 6.1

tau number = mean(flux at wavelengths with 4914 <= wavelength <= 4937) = 5.44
